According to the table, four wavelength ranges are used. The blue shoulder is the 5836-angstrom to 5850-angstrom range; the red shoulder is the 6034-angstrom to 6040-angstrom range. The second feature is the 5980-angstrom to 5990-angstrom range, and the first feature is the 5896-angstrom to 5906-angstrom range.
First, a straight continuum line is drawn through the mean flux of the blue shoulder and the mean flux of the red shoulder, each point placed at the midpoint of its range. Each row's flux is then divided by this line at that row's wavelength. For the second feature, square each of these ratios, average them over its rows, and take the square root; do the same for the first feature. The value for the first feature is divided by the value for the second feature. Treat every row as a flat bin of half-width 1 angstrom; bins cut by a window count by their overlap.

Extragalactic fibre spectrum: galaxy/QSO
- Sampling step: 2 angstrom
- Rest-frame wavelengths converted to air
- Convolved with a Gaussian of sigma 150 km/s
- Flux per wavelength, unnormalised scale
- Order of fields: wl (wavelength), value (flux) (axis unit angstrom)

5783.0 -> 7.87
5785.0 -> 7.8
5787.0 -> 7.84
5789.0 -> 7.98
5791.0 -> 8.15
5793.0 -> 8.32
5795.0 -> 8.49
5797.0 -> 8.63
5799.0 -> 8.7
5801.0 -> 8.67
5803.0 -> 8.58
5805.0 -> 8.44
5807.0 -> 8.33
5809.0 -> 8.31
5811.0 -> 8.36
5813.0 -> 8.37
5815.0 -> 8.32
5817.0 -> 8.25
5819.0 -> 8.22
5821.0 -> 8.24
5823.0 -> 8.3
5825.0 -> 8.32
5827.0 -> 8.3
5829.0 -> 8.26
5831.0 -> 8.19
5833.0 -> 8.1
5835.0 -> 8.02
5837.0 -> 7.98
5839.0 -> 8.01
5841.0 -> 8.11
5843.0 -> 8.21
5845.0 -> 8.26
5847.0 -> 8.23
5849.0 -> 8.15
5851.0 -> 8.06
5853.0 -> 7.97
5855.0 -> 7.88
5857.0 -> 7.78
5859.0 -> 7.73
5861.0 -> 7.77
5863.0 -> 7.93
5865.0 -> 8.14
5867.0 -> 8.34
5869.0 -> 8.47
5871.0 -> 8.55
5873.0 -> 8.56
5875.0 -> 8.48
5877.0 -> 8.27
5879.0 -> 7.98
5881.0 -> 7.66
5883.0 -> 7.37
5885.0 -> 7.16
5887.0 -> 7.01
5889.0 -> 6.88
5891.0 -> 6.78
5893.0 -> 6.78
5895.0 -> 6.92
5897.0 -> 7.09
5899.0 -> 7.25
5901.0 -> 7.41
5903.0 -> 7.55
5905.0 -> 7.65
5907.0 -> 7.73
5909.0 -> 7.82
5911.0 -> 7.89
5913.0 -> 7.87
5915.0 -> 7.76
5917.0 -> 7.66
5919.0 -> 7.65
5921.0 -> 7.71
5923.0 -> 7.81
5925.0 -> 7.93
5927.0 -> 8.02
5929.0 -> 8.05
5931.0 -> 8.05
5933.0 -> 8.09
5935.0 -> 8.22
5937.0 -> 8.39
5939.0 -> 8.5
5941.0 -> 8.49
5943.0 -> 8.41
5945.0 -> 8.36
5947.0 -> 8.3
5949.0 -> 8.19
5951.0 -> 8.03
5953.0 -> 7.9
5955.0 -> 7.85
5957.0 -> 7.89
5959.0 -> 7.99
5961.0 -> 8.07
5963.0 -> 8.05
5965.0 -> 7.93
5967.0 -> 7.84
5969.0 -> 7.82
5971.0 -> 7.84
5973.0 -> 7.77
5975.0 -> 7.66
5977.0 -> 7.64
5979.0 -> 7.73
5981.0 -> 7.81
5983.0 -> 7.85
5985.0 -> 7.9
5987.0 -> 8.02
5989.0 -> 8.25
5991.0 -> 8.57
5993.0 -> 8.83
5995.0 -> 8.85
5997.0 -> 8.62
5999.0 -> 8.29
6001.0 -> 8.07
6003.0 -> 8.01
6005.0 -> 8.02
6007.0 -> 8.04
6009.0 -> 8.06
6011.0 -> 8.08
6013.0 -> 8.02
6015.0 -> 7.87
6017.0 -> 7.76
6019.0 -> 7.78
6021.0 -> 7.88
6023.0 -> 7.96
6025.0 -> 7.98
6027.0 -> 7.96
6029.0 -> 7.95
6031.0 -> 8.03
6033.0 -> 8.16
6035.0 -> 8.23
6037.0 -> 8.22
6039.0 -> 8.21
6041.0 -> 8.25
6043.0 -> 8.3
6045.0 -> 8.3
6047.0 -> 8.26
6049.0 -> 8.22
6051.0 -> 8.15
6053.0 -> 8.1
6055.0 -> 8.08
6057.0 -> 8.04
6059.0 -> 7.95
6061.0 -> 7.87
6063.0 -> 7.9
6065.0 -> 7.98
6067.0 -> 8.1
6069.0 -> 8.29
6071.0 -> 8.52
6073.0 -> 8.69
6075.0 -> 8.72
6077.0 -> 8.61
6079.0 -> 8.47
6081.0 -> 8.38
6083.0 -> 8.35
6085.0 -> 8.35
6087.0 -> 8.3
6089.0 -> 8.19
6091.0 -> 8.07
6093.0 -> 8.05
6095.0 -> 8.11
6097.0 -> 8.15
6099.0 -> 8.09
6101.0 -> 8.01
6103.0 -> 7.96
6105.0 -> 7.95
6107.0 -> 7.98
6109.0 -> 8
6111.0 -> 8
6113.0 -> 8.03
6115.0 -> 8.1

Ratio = 0.93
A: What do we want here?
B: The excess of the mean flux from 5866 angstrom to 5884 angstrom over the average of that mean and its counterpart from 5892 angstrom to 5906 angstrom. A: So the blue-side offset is 0.5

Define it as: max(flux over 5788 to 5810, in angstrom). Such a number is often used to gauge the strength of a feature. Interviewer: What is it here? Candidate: 8.7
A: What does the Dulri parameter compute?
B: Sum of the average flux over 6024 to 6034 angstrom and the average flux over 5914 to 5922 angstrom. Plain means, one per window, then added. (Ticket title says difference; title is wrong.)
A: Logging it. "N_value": 15.7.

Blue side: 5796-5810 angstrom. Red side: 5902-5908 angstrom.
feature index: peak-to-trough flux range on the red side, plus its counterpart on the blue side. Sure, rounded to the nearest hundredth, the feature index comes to 0.57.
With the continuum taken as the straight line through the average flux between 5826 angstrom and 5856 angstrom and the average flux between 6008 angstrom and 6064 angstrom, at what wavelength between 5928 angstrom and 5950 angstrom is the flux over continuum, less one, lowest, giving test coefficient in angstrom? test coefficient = 5929.0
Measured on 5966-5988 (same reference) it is 5977.0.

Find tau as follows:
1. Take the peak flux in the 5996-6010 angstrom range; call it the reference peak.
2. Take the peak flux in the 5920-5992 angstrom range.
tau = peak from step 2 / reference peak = 0.99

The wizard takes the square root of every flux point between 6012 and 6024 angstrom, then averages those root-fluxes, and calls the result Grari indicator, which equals 2.81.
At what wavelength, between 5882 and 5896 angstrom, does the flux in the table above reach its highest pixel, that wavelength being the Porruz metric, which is 5883.0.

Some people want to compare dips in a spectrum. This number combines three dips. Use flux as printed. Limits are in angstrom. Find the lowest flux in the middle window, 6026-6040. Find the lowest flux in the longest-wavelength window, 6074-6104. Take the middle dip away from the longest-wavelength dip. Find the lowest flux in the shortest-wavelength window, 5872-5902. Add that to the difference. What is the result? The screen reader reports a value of 6.8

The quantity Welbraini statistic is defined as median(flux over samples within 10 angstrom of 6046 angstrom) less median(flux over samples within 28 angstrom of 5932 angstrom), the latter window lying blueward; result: 0.3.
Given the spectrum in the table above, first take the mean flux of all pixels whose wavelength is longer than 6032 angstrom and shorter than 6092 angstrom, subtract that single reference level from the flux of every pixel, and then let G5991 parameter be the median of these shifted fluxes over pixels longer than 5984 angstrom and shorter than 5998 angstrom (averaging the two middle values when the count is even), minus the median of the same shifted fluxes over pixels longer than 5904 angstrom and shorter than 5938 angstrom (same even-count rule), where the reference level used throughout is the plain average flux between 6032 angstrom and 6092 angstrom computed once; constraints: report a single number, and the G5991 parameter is 0.70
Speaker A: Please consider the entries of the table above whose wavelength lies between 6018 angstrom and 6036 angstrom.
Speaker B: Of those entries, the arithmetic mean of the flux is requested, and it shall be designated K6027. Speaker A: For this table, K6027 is 7.99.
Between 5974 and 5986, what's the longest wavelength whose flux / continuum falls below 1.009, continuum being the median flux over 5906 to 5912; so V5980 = 5983.0 angstrom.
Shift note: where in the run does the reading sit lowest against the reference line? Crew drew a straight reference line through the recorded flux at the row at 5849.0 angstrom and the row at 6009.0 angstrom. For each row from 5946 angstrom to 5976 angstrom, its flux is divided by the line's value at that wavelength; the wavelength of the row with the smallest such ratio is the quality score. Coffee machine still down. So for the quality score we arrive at 5975.0 angstrom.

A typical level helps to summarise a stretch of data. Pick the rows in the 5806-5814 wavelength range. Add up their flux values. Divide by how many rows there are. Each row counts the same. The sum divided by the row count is 8.34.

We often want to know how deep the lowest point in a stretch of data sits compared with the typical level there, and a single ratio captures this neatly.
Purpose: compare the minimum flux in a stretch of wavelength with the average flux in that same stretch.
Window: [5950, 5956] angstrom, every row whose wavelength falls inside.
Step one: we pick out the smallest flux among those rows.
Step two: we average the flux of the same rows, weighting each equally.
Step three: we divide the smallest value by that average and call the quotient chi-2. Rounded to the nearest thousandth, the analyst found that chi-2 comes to 0.990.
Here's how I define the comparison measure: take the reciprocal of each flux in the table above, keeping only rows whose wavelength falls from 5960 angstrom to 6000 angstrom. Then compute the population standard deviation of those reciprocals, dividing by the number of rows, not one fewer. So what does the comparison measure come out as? 0.0054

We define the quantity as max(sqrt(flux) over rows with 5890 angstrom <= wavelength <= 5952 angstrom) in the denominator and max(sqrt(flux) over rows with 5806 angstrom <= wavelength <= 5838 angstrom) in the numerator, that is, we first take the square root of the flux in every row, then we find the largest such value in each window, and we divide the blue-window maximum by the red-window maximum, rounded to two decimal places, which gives 0.99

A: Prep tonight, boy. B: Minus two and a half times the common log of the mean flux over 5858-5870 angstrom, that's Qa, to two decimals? -2.27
